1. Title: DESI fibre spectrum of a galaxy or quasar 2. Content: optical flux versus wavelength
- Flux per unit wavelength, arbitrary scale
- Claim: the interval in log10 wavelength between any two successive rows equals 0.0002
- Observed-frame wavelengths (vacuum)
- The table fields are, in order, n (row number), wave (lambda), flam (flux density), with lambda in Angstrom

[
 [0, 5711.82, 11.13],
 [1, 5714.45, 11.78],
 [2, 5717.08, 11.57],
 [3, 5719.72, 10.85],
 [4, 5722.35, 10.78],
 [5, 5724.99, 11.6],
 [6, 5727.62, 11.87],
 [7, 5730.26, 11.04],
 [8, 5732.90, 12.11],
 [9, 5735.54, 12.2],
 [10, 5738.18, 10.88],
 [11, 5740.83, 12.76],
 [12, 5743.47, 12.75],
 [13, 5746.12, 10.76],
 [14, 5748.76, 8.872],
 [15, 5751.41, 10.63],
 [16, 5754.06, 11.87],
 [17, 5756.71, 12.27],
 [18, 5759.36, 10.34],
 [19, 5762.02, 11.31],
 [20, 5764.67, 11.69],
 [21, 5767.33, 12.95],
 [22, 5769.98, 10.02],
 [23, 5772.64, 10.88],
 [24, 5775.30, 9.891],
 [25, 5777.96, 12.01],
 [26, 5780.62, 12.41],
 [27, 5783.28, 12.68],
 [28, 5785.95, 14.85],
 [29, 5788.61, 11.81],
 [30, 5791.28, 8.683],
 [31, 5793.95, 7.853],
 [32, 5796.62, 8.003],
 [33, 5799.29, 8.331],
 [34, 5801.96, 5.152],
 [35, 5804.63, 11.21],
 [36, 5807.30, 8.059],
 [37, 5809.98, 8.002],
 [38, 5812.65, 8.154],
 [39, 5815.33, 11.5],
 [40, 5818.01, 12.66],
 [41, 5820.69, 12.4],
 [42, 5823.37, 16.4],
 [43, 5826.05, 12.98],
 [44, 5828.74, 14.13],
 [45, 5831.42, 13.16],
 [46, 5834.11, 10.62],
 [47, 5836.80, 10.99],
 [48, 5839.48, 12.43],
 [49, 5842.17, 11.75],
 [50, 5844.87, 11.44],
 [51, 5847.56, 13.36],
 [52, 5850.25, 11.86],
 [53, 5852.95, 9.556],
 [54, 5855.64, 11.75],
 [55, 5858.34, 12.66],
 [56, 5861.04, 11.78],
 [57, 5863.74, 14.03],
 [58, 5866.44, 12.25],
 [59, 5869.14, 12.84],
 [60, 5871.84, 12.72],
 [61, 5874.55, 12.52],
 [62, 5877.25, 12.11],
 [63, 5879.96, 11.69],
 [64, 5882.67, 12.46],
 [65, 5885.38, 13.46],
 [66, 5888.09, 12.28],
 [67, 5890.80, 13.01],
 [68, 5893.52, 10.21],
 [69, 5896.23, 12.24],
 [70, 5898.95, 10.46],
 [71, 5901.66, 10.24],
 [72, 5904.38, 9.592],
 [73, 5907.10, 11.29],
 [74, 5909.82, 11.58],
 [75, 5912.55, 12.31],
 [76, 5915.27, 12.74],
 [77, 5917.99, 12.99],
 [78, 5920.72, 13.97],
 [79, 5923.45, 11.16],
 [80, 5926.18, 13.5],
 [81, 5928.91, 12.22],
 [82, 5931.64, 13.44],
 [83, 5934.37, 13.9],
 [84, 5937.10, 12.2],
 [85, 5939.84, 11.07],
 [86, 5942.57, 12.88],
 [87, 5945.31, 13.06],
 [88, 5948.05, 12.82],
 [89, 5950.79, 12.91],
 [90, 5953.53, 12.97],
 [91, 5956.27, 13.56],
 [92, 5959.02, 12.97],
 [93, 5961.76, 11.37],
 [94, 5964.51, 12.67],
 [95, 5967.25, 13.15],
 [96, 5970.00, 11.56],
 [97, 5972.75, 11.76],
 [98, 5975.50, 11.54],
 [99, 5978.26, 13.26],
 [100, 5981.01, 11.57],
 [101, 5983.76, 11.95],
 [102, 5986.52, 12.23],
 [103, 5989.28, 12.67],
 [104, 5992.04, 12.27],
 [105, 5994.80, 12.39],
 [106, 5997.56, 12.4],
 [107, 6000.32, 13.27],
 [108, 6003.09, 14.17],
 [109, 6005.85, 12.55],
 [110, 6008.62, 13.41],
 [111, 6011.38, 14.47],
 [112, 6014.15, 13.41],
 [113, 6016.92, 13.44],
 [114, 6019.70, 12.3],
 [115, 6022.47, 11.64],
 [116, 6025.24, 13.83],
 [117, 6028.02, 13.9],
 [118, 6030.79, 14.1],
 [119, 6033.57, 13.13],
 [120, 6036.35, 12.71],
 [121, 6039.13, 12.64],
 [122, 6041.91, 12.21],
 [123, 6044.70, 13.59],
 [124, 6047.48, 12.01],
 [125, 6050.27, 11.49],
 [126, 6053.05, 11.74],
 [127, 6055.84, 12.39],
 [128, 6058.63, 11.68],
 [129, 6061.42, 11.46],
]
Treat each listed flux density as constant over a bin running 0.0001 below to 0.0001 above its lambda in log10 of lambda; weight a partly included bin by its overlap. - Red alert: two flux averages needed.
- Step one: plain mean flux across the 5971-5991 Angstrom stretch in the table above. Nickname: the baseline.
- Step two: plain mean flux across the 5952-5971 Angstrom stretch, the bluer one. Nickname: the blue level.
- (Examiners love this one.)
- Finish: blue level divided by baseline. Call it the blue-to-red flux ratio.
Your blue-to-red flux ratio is 1.04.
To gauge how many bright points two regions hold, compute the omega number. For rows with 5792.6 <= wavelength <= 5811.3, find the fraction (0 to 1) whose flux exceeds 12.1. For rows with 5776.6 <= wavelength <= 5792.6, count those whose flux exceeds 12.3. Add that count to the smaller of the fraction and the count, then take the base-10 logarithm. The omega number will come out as 0.5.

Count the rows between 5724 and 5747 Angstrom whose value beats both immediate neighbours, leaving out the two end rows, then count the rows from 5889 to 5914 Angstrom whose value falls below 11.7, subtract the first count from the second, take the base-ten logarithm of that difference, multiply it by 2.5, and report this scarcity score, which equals 1.19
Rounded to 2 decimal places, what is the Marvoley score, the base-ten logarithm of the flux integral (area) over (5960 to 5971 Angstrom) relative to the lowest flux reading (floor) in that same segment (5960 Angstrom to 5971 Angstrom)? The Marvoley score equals 1.07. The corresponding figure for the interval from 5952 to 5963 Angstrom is 1.09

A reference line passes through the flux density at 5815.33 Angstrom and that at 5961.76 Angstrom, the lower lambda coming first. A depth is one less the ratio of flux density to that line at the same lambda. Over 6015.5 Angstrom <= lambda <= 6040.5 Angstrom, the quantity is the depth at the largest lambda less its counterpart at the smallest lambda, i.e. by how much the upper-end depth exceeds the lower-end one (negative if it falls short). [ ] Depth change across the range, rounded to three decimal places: 0.069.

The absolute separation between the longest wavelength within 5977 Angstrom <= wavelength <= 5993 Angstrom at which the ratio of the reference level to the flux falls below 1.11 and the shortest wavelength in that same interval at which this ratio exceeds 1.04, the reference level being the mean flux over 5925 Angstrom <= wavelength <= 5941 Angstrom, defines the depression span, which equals 11.0 Angstrom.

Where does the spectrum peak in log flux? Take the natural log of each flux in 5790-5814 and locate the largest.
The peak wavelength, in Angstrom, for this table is 5804.63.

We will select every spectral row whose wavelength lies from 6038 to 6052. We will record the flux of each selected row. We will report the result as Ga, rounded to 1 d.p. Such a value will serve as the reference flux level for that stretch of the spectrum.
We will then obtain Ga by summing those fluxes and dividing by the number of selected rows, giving 12.4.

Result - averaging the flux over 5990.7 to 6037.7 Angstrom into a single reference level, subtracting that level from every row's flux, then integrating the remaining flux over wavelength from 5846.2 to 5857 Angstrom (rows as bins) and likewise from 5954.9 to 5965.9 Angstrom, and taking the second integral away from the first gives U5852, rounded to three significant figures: -10.8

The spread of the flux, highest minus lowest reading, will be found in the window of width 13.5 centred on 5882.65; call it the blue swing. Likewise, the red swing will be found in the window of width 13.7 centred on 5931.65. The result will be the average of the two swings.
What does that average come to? 1.7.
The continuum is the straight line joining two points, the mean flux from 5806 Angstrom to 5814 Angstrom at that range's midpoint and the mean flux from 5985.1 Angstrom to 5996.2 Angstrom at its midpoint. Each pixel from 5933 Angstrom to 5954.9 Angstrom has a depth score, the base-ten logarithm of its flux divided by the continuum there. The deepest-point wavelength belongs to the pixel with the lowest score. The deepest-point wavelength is 5939.84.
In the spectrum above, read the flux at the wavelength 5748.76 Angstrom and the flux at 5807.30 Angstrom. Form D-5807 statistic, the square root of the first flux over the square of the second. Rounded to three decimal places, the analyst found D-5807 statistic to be 0.370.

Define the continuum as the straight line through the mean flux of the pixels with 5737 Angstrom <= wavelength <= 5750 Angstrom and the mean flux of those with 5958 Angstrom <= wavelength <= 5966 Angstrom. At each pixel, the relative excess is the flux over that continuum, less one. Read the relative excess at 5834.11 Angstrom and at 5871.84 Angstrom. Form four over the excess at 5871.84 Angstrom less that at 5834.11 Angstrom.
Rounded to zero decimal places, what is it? 25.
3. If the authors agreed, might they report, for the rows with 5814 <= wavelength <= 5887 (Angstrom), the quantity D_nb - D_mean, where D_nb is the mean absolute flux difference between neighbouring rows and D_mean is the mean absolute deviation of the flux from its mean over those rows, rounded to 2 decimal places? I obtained 0.41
